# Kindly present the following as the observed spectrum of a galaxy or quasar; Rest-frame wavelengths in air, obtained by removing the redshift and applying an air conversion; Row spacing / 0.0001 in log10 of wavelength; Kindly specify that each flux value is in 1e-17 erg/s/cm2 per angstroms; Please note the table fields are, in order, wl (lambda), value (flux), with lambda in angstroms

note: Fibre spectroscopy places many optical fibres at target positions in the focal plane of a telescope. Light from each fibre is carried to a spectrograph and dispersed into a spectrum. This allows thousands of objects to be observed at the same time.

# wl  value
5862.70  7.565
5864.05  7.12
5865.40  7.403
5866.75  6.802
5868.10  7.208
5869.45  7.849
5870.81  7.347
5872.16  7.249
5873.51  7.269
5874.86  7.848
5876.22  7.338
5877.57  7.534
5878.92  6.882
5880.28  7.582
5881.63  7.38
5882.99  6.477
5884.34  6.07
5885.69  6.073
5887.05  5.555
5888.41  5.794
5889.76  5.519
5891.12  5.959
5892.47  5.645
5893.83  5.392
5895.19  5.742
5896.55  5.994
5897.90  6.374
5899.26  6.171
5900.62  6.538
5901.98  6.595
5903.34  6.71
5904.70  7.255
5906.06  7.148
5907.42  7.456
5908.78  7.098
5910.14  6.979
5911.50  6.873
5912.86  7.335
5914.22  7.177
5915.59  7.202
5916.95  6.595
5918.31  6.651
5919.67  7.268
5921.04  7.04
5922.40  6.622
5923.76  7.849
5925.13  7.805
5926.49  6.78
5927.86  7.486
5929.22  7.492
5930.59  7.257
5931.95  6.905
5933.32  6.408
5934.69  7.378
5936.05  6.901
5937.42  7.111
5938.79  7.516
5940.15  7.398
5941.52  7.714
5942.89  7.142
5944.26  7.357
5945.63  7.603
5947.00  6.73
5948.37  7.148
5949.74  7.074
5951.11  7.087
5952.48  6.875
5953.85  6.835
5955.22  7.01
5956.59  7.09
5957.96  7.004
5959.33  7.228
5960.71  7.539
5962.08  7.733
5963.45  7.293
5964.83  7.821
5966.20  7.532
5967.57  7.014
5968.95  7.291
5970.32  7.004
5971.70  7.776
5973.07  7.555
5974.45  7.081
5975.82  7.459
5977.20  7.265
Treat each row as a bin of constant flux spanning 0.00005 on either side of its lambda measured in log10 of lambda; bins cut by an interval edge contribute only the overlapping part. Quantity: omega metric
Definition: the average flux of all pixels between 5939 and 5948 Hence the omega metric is 7.3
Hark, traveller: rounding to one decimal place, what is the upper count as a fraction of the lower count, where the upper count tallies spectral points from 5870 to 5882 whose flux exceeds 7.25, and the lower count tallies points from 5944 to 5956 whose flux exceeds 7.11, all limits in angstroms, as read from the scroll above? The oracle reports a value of 2.3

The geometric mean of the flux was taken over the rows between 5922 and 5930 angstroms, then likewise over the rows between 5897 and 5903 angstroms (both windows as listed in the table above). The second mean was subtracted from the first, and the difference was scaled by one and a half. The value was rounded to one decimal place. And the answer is 1.4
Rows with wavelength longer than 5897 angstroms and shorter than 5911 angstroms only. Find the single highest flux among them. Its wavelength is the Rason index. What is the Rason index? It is 5907.42 angstroms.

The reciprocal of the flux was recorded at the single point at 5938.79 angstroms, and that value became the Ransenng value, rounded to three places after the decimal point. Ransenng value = 0.133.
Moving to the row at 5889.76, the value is 0.181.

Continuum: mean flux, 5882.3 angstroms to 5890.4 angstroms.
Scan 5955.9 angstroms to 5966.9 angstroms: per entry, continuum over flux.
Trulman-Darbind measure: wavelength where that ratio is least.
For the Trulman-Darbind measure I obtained 5964.83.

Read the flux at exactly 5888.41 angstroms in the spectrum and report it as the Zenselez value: 5.794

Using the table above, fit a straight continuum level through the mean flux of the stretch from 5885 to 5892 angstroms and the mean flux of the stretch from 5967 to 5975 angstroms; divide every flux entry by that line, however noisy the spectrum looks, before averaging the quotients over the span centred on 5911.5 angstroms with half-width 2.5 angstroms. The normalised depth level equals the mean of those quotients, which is 1.14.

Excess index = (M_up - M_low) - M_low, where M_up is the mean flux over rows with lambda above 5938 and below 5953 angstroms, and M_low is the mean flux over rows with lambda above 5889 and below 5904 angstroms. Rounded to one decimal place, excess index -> -4.9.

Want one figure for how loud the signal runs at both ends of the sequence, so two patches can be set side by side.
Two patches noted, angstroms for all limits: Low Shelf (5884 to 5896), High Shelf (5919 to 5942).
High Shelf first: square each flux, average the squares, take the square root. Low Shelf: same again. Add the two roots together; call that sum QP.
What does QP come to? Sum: 13.0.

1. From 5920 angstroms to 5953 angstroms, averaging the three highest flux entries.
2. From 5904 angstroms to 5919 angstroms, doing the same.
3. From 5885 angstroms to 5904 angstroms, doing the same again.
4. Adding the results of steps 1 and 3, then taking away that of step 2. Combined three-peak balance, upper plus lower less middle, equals 7.1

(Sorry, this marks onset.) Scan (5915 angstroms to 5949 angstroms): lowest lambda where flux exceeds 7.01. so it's 5915.59 angstroms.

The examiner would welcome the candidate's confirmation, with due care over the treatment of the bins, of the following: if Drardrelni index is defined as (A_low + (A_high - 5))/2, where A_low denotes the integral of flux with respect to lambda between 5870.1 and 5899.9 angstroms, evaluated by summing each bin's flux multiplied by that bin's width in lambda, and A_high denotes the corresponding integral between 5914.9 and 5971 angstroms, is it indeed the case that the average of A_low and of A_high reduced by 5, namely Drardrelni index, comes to 296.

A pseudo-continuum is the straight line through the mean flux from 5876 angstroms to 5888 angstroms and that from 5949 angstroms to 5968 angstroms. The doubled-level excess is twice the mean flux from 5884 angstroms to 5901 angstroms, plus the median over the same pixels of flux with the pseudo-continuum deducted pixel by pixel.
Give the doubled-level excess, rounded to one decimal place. 11.0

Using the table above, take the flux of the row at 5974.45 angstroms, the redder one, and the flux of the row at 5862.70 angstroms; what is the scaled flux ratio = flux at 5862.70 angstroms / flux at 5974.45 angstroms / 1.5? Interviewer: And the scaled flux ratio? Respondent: 0.71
